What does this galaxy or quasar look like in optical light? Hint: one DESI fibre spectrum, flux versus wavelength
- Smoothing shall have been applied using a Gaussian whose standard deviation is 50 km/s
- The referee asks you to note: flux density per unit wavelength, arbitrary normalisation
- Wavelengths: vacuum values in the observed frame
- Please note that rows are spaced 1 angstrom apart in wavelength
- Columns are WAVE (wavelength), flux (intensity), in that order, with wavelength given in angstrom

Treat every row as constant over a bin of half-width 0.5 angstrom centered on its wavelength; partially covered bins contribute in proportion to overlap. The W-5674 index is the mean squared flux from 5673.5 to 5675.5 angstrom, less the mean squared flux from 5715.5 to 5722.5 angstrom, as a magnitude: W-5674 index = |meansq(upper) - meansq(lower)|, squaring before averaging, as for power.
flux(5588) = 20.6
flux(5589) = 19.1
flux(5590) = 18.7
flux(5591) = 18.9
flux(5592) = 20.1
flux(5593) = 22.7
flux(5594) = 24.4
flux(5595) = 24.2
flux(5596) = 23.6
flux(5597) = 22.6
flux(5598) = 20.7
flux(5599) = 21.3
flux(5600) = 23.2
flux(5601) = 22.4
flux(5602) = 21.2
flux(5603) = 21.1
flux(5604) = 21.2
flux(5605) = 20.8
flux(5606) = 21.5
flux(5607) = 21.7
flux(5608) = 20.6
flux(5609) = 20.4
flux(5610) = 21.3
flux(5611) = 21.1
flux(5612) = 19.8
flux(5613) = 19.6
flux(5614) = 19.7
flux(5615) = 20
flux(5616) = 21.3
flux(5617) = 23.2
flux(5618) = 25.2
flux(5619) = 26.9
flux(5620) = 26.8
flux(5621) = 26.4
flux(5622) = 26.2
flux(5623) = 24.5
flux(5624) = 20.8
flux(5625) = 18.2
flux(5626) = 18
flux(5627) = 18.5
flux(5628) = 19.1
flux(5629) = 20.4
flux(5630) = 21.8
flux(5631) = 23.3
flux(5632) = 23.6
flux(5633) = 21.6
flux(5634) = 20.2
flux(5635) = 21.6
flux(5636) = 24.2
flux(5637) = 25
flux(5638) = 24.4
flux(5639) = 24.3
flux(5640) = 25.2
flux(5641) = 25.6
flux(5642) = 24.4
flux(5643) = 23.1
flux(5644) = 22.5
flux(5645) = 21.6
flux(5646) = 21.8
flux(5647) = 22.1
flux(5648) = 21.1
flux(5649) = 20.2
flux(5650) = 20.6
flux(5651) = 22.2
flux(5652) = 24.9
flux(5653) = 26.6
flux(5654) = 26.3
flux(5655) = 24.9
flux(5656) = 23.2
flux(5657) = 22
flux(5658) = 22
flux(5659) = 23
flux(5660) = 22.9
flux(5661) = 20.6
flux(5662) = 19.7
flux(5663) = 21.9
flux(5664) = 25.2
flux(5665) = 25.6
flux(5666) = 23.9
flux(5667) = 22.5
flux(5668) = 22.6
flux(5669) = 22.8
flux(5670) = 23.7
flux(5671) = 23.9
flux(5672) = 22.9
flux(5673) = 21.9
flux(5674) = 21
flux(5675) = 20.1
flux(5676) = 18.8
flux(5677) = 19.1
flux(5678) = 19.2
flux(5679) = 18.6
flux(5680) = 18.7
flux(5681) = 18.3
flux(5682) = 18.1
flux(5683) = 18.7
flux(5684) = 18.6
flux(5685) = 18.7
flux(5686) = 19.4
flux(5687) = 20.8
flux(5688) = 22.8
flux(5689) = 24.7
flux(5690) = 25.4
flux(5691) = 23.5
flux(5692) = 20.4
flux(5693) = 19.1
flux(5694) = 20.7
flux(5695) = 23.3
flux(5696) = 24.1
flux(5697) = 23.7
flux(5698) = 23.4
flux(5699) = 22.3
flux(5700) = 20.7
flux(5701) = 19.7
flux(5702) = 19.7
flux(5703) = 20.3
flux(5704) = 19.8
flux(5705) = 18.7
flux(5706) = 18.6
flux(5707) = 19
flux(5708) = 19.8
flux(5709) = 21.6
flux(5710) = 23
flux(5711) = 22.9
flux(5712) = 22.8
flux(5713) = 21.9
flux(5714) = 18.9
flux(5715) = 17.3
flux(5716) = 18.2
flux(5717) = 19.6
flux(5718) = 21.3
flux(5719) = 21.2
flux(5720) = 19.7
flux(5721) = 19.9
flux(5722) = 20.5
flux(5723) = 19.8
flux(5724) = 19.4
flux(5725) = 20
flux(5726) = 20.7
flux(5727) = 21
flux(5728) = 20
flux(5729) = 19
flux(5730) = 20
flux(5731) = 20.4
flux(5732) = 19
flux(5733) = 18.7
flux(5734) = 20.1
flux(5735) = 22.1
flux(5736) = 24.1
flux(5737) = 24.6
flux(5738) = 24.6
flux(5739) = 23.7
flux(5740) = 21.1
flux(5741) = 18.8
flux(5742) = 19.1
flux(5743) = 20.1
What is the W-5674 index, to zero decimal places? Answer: 19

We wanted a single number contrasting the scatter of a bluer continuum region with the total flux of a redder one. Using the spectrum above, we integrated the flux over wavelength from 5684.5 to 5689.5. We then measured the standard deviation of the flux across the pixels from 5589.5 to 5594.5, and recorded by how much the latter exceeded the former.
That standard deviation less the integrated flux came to -104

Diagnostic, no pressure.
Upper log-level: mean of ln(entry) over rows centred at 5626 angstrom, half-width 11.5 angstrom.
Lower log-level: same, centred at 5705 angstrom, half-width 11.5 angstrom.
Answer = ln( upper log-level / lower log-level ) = 0.023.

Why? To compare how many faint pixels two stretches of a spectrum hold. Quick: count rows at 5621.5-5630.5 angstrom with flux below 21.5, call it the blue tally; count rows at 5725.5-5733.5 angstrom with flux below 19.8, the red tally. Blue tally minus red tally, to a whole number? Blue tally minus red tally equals 3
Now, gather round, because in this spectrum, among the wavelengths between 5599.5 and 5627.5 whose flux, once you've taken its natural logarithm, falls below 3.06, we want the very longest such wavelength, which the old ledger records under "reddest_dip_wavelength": 5627 angstrom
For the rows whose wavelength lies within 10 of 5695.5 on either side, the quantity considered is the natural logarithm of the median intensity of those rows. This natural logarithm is 3.03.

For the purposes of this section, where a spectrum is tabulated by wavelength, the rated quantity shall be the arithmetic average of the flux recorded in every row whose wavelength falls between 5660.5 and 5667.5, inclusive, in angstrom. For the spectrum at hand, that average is 22.8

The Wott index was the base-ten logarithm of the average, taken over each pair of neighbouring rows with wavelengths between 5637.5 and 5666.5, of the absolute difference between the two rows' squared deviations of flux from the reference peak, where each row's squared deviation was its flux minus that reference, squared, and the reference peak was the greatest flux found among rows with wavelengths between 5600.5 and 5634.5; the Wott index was 0.92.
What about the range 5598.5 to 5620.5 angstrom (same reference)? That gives 0.87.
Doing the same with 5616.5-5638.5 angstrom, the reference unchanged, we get 1.06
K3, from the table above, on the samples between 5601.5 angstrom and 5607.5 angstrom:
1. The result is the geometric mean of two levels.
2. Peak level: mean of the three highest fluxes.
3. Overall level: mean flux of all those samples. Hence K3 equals 21.4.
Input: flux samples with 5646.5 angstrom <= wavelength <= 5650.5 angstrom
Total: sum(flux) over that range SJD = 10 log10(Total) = 19.2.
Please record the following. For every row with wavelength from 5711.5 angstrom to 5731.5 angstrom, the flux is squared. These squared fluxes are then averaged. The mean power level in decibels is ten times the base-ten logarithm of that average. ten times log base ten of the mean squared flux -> 26.07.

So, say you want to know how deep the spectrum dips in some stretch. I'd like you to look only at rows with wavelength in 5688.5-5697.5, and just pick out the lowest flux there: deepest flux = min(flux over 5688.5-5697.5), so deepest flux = 19.1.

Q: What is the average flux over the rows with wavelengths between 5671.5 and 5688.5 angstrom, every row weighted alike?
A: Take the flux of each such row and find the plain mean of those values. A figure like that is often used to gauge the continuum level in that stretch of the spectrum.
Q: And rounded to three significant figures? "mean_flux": 19.7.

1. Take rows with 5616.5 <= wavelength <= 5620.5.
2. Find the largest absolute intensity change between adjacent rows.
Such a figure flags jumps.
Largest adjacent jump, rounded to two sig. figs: 2.0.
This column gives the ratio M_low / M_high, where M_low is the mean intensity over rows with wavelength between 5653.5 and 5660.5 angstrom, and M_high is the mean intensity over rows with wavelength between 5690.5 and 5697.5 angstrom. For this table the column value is 1.06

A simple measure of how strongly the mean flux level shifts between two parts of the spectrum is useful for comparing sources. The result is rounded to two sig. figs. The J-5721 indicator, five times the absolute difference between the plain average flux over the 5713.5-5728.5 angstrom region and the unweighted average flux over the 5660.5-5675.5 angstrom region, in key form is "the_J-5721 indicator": 14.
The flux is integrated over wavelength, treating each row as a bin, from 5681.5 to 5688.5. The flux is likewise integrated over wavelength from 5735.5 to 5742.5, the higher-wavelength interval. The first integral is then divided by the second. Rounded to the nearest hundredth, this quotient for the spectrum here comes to 0.88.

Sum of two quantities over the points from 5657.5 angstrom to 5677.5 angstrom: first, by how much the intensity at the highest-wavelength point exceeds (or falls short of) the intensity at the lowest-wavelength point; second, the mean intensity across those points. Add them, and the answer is 19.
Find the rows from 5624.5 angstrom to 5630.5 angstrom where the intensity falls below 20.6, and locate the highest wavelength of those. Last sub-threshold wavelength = 5629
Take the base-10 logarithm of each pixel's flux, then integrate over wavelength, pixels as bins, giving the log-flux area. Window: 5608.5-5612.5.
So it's 5.26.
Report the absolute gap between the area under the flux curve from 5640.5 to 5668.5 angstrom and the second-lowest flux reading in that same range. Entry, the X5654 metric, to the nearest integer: 623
